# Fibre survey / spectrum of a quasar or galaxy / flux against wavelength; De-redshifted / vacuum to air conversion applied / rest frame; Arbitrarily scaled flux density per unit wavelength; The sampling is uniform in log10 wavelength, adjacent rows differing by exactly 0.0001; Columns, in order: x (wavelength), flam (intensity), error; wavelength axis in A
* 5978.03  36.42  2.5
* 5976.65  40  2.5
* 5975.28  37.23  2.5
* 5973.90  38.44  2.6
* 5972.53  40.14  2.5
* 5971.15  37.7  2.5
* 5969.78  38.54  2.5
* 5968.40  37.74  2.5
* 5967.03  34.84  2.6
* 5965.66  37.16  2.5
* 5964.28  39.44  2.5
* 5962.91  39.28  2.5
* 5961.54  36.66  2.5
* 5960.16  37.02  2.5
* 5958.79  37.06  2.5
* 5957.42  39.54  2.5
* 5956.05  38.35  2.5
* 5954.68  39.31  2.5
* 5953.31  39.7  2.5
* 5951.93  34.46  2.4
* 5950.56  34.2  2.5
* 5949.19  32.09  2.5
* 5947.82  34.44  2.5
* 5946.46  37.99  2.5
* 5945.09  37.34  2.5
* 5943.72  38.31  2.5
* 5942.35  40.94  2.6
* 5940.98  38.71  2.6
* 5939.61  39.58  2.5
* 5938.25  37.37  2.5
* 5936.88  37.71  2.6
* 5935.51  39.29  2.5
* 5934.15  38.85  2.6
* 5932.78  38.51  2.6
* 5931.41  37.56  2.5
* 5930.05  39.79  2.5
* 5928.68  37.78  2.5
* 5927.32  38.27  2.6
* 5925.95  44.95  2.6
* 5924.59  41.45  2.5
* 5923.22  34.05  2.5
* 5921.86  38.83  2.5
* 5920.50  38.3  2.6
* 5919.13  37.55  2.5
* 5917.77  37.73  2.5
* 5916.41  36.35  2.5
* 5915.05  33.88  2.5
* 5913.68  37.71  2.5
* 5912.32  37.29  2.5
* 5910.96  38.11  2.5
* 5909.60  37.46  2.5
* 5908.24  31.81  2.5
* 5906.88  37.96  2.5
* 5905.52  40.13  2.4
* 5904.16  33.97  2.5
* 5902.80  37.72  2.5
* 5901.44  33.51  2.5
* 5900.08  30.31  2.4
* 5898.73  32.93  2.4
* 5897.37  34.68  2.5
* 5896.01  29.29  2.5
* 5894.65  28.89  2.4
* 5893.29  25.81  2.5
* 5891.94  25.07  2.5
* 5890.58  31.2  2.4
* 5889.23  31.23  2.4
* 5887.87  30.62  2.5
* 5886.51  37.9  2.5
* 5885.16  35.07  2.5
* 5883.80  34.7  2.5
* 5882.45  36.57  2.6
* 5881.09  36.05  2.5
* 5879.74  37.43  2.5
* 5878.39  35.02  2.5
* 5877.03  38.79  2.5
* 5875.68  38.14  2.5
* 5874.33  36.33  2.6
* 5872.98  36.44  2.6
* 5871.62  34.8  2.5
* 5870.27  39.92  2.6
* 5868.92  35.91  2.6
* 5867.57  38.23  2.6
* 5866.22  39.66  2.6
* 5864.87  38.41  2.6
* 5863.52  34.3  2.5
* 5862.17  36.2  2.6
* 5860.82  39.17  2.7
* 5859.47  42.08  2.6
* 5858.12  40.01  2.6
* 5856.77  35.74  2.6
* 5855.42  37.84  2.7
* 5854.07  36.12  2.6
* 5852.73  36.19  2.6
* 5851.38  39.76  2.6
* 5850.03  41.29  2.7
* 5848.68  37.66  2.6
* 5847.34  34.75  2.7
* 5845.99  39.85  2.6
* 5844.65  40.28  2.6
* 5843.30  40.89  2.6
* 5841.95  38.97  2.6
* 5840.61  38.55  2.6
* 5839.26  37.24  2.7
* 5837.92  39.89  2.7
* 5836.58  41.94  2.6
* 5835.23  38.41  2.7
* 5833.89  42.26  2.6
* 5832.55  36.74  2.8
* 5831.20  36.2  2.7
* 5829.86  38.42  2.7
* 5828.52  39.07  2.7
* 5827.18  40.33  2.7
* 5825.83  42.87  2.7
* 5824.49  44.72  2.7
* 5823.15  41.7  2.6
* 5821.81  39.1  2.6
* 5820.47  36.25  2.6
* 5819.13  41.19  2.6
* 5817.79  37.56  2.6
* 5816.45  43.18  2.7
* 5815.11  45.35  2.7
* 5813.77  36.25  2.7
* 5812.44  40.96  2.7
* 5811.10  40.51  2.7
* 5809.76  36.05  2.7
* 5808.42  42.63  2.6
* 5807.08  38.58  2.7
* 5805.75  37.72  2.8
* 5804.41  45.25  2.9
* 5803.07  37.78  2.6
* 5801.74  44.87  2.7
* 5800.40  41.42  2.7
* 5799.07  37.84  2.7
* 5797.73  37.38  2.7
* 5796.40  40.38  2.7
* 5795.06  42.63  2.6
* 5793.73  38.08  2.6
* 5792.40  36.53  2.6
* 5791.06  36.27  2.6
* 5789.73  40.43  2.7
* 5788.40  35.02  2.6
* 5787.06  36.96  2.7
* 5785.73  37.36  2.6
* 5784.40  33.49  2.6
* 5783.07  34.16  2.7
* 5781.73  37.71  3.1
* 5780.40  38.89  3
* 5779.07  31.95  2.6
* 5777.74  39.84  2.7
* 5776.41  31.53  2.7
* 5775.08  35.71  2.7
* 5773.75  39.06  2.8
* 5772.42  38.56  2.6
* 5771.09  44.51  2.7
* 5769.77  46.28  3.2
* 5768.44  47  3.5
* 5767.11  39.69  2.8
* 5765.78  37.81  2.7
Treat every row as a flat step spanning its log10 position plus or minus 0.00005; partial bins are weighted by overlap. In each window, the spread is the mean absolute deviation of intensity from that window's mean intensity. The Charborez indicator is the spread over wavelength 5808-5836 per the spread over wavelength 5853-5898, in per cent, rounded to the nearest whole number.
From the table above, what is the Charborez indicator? 82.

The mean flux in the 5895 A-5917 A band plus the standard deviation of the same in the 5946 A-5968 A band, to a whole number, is 37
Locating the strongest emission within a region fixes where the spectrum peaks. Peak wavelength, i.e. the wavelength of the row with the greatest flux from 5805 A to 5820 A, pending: 5815.11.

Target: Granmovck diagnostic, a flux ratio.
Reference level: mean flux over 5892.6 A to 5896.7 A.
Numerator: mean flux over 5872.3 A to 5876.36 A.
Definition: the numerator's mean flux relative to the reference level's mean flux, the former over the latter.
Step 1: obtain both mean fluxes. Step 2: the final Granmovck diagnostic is 1.32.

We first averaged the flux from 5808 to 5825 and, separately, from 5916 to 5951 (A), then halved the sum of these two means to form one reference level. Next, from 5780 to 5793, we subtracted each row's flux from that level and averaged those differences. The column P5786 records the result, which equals 3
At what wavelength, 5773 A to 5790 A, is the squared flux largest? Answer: 5789.73 A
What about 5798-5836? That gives 5815.11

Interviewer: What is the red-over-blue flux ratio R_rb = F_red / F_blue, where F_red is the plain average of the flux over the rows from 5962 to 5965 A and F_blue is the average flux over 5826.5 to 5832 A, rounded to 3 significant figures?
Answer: 1.02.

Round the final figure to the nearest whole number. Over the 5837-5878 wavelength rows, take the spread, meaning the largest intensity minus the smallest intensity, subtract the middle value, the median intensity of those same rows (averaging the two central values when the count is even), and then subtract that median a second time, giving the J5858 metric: -69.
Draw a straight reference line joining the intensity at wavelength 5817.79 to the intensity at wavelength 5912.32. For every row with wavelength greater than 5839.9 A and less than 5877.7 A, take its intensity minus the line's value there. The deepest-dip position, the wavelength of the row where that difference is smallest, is 5863.52 A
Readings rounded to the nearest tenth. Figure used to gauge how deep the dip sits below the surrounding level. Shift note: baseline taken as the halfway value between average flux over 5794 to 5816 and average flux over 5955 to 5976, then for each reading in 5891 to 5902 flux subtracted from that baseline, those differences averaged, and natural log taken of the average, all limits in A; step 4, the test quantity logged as 2.2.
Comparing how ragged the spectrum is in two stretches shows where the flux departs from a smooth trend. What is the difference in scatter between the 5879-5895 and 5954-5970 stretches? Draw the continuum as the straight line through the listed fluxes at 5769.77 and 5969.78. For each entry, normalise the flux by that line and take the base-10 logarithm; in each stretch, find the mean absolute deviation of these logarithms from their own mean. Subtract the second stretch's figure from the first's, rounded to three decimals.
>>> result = 0.036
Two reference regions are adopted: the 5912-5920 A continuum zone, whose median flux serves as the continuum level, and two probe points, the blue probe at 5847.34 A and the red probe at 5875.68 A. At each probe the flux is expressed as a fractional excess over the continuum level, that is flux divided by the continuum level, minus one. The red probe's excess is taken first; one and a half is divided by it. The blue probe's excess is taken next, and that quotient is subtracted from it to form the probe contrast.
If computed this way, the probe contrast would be -78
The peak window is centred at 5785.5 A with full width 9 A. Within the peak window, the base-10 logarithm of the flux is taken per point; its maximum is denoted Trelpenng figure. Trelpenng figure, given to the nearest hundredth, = 1.61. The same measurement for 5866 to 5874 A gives 1.60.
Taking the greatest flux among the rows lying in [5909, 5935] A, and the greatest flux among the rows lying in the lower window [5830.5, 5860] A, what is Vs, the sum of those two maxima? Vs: 87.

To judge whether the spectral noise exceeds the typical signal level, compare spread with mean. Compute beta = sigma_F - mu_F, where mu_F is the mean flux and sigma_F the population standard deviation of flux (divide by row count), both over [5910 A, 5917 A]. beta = -35.2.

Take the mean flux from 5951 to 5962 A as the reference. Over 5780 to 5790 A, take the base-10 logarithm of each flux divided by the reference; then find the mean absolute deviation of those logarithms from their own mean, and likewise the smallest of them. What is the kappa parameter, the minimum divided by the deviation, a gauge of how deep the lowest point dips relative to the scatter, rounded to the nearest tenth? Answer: -2.3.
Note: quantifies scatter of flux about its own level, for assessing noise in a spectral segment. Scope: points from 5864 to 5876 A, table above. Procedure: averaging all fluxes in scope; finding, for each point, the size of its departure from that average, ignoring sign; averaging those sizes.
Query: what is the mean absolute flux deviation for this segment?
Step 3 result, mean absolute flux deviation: 1.5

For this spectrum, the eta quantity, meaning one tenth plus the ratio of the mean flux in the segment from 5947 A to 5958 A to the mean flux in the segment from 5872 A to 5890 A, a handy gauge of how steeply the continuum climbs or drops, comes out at 1.12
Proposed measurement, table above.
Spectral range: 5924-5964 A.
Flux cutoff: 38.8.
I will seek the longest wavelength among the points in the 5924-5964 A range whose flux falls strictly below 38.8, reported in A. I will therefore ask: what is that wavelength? 5961.54 A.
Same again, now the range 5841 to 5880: 5879.74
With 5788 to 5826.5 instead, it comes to 5820.47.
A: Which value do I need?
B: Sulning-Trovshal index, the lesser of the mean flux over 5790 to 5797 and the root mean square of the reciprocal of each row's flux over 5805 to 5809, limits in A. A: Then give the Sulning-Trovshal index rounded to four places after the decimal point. 0.0253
